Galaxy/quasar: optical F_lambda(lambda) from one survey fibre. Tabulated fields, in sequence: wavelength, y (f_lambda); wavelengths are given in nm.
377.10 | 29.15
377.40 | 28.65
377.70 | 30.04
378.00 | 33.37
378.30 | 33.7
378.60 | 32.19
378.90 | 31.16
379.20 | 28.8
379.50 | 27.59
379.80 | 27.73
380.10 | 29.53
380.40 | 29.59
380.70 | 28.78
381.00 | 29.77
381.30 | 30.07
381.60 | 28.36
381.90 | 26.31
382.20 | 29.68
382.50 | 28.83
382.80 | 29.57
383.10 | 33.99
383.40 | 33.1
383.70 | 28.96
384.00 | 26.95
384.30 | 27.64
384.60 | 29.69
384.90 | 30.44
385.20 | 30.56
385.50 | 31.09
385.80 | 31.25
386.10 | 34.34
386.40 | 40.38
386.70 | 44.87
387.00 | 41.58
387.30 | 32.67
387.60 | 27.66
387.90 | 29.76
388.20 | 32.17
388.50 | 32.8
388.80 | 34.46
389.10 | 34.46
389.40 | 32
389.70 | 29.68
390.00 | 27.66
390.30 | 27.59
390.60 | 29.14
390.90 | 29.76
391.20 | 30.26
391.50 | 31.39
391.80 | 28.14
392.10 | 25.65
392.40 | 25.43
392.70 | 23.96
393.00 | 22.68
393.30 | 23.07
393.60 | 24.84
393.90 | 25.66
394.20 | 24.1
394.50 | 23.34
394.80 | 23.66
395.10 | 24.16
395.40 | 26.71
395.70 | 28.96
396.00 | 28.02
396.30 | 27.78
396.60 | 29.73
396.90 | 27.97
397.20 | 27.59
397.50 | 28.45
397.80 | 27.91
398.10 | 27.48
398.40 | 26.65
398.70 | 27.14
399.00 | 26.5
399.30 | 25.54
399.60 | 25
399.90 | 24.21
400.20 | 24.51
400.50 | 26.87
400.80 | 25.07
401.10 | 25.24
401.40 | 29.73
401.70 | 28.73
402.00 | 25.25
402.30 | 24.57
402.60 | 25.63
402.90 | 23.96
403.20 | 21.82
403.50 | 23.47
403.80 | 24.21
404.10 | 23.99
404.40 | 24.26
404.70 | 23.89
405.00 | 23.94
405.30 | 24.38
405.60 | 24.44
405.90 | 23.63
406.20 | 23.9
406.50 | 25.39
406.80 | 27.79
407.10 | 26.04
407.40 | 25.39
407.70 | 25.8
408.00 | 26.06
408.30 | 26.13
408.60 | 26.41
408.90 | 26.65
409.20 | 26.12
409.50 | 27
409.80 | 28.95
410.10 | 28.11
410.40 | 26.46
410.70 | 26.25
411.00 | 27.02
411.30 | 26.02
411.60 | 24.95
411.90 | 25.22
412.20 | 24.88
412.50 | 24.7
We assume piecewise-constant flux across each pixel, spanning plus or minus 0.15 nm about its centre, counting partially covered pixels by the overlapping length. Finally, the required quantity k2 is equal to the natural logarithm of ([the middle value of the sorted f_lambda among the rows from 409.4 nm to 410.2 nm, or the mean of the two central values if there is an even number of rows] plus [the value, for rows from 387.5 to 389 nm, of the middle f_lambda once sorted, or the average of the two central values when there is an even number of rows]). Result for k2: 4.10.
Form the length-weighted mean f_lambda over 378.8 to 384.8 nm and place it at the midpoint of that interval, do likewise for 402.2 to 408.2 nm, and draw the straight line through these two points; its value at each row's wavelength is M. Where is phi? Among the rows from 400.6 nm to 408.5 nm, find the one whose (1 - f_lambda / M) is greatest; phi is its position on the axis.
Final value 403.20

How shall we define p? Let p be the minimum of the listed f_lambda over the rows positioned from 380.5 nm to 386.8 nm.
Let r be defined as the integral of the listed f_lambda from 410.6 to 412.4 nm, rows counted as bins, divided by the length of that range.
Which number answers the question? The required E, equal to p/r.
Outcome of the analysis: 1.02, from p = 26.31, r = 25.7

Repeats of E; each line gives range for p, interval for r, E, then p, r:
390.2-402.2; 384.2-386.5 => 0.71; 22.68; 31.8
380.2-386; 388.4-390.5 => 0.84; 26.31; 31.1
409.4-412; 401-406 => 1.01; 24.95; 24.8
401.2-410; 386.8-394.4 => 0.75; 21.82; 29.1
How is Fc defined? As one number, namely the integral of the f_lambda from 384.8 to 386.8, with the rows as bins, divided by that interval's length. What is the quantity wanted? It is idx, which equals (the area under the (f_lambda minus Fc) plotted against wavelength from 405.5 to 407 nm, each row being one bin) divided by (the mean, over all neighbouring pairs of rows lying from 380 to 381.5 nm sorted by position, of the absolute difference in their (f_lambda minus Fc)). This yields -26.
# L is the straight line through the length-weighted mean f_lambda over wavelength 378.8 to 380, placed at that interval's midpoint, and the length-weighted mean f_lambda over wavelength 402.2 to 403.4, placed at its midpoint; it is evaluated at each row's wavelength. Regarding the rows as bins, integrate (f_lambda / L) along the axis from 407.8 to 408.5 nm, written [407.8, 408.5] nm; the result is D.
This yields 0.80 nm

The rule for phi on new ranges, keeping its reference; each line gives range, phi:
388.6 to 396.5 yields 393.00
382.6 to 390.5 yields 384.00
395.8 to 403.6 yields 403.20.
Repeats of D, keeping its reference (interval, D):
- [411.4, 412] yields 0.68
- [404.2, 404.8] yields 0.61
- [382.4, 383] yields 0.63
